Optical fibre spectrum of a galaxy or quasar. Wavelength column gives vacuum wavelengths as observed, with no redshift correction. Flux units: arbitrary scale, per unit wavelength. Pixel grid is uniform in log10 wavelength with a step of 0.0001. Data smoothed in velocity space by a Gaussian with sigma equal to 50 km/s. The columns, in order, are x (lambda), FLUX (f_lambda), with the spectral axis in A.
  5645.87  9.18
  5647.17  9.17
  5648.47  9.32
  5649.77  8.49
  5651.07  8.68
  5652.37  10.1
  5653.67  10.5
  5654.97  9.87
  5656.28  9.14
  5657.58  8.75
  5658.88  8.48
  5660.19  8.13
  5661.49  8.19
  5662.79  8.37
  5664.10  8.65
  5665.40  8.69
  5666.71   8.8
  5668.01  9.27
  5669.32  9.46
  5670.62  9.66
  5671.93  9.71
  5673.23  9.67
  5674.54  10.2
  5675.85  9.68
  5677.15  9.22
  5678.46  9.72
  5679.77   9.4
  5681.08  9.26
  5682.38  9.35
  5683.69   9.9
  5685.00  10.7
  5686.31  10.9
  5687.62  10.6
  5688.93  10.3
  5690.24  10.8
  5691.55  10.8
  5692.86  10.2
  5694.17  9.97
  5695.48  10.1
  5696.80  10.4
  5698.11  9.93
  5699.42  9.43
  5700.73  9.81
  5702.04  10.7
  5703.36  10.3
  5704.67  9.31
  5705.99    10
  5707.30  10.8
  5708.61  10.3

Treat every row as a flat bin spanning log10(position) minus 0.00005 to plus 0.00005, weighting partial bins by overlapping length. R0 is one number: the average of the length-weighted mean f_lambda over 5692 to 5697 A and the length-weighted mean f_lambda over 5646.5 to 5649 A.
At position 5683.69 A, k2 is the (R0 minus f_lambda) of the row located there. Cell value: -0.20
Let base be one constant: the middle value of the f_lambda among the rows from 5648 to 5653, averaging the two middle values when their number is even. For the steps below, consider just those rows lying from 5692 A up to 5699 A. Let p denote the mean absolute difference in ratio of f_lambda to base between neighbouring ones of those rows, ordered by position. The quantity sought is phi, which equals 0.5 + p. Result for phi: 0.531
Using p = 0.031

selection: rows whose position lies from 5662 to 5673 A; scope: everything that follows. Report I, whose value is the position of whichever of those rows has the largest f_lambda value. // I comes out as 5671.93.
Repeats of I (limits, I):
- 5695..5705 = 5702.04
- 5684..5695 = 5686.31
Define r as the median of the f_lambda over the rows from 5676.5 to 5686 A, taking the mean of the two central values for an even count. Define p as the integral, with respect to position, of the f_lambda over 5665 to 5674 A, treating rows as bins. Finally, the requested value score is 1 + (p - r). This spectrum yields 75.8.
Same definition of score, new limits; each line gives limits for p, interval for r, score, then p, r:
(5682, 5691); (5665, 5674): 85.1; 94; 9.46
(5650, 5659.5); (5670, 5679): 79.9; 89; 9.68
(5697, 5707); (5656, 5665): 92.3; 100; 8.48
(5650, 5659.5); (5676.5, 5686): 80.2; 89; 9.40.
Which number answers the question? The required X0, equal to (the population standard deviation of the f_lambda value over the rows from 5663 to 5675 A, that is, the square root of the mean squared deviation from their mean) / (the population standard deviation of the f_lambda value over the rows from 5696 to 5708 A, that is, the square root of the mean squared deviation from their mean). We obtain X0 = 1.0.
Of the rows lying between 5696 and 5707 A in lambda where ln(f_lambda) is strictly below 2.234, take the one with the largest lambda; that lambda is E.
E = 5704.67 A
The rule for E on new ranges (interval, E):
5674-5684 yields 5681.08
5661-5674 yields 5668.01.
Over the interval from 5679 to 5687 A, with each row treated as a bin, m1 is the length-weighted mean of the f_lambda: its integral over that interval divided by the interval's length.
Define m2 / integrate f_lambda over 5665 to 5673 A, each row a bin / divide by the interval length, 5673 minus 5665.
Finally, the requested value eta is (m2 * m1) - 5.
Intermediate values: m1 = 9.9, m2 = 9.3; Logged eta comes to 87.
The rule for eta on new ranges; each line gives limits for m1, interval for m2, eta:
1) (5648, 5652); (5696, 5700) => 83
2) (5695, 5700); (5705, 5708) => 97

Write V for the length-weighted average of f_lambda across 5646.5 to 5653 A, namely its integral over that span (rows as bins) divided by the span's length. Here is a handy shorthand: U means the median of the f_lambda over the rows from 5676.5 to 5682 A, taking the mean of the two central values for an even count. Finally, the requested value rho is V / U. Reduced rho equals 0.98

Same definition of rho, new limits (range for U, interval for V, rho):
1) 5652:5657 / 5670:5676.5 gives 0.98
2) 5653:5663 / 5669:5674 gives 1.12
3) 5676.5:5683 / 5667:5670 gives 1.00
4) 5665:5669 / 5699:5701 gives 1.09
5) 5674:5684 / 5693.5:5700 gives 1.05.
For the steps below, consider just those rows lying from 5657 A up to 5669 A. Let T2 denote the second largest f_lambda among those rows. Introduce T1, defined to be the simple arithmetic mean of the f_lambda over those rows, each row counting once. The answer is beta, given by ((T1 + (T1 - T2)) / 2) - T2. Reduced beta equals -4.6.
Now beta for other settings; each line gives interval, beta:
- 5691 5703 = -5.9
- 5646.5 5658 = -5.8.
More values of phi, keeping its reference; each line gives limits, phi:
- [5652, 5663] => 0.542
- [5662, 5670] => 0.524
